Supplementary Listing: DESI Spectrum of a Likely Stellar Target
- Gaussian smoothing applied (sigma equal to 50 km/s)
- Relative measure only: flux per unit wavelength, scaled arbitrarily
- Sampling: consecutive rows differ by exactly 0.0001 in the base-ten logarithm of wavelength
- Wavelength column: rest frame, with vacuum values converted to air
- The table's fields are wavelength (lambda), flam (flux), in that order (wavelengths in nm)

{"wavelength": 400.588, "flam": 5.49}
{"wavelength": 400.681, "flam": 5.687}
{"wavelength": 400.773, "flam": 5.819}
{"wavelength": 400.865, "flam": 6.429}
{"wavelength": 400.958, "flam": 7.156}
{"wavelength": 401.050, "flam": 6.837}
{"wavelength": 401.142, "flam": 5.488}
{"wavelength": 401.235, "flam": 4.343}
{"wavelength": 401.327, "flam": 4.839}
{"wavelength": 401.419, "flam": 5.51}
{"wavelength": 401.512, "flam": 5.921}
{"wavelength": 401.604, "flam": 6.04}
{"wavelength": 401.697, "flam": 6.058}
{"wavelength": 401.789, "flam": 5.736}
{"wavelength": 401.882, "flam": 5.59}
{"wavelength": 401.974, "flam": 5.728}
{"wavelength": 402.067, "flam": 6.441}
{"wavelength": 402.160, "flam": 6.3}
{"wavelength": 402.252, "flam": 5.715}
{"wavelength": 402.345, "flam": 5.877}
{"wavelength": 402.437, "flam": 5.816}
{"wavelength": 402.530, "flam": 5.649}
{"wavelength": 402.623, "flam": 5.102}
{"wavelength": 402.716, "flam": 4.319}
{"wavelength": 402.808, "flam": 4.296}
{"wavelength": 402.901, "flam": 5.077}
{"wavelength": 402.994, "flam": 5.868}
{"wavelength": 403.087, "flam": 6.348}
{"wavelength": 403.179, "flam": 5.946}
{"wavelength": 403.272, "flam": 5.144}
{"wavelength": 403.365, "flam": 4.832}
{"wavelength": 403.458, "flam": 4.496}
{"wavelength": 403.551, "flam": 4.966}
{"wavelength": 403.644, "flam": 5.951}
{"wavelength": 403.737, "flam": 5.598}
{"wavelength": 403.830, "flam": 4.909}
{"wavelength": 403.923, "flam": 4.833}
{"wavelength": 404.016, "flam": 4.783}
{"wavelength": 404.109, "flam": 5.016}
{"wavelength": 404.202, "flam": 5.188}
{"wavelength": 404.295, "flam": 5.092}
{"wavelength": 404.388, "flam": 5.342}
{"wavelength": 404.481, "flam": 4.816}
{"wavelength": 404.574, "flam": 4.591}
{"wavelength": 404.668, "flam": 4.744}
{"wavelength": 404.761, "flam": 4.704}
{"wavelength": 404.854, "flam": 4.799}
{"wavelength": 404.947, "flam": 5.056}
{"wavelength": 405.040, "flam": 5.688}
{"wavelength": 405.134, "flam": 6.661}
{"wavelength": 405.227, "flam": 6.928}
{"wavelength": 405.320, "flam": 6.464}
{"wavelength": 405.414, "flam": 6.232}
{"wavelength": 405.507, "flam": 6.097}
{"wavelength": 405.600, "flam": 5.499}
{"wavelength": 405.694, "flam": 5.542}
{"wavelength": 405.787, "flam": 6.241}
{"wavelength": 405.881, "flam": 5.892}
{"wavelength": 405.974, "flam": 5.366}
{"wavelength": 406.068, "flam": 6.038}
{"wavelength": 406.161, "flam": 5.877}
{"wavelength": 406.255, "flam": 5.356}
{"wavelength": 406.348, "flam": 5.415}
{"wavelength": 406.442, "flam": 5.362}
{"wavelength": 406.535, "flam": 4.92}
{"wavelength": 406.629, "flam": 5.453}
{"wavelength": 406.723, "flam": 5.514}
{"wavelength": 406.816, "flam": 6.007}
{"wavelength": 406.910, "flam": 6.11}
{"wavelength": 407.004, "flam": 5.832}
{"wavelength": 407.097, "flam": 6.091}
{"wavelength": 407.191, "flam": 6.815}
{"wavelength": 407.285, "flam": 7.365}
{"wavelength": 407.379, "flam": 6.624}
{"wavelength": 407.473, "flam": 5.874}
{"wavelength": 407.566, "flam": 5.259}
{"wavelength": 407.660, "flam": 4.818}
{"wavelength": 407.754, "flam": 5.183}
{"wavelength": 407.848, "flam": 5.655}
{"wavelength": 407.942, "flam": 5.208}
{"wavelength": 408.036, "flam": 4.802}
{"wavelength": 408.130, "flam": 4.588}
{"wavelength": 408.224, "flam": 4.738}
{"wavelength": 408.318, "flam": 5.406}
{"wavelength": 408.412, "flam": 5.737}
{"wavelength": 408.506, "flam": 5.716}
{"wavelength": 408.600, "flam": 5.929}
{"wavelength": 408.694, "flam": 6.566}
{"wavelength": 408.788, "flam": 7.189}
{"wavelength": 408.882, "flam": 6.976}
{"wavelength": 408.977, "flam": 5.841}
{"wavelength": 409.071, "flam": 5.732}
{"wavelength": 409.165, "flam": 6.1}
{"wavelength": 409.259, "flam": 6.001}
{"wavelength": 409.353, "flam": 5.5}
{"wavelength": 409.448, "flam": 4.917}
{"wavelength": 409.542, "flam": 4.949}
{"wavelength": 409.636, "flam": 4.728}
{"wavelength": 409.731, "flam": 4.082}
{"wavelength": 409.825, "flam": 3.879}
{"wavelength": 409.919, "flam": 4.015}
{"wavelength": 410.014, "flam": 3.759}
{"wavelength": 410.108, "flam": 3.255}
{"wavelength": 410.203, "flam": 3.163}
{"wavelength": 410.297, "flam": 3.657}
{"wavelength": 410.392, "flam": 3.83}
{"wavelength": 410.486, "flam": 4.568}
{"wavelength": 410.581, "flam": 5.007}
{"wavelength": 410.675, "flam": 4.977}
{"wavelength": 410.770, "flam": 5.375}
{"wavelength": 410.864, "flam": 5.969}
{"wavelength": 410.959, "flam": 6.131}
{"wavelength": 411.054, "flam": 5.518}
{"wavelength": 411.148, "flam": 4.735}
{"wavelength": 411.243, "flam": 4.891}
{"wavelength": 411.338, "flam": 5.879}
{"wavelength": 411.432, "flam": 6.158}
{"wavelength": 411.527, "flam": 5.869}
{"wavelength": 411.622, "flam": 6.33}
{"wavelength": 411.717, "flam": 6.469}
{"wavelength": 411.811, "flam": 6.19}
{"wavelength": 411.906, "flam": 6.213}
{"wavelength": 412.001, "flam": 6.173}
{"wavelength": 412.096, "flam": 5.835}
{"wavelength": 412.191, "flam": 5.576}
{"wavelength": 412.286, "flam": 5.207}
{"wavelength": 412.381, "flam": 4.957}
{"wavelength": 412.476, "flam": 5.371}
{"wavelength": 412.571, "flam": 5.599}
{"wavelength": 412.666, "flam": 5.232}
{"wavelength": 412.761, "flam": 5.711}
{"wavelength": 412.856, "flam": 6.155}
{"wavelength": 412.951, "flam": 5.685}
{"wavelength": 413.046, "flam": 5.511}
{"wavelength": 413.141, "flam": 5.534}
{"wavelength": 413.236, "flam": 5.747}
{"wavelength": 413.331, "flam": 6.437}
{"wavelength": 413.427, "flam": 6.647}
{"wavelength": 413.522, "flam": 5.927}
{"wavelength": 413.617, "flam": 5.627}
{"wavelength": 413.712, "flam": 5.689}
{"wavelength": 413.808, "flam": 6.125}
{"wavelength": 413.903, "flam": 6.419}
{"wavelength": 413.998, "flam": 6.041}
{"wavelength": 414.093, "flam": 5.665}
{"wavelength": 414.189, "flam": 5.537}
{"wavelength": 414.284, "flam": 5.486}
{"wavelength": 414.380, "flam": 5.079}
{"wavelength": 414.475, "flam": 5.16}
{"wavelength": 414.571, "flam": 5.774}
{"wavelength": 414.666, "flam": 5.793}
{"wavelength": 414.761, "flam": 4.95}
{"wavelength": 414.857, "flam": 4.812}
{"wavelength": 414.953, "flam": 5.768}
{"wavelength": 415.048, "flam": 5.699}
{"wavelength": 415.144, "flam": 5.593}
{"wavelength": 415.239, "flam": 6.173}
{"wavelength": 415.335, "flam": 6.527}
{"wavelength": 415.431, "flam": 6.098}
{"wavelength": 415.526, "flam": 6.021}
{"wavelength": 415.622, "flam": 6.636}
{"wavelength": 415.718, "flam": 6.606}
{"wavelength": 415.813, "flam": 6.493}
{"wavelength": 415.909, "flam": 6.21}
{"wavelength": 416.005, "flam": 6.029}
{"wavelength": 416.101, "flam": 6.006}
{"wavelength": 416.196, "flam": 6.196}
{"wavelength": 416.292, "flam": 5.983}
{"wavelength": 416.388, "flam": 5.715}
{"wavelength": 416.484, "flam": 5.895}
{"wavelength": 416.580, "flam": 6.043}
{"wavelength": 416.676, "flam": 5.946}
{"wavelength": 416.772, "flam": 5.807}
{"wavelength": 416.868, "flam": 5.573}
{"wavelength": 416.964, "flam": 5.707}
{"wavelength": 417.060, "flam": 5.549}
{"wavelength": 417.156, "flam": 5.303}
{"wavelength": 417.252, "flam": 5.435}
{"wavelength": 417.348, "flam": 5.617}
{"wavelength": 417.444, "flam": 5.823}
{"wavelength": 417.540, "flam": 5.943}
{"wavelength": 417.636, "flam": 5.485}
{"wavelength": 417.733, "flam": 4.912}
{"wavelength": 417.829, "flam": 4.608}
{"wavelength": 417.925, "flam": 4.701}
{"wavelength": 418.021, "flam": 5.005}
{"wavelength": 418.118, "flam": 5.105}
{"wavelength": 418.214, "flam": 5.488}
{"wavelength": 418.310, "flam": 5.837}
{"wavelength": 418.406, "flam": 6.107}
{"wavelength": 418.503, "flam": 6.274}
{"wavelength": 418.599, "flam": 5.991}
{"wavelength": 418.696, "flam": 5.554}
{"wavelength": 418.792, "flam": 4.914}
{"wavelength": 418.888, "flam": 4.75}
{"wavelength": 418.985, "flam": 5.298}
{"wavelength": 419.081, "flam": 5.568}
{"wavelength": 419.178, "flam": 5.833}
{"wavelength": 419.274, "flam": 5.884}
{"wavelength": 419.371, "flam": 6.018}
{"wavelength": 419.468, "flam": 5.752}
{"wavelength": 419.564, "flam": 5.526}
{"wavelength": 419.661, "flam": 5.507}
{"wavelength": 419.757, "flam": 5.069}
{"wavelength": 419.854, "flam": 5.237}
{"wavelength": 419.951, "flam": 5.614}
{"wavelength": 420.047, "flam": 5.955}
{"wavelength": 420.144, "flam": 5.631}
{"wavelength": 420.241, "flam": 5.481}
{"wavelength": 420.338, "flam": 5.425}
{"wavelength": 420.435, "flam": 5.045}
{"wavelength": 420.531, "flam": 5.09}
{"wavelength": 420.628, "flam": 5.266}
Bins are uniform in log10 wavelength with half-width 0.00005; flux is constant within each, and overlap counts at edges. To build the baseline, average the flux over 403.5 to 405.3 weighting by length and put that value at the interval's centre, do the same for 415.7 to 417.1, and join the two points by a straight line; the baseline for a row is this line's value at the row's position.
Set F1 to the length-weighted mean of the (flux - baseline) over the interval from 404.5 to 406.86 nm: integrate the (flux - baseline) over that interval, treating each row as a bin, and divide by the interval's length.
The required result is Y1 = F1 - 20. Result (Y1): -19.7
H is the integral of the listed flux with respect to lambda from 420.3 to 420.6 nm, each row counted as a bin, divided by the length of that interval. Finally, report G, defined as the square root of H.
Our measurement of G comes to 2.28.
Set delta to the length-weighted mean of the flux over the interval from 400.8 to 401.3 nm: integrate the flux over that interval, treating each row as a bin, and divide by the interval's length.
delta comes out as 6.00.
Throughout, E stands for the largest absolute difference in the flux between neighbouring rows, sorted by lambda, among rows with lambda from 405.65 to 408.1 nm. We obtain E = 0.75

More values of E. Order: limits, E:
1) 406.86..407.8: 0.75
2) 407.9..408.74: 0.67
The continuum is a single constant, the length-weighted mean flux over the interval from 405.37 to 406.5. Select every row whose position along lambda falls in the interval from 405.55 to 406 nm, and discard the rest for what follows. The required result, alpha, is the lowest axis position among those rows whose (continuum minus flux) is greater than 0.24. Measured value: 405.974 nm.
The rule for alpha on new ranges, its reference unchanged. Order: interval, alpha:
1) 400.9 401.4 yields 401.142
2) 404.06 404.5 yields 404.109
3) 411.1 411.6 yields 411.148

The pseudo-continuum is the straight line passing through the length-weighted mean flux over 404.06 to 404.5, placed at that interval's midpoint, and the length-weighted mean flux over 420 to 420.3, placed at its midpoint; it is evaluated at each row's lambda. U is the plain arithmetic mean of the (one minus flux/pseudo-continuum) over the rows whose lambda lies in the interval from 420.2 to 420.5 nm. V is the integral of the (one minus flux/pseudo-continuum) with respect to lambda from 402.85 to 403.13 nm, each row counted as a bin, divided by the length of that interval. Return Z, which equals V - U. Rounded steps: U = 0.06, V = -0.13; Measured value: -0.2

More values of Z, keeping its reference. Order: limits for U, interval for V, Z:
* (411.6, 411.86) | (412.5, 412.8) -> 0.2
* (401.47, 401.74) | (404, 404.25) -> 0.2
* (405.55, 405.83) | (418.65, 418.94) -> 0.2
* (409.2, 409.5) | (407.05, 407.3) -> -0.2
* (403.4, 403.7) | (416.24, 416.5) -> 0.0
